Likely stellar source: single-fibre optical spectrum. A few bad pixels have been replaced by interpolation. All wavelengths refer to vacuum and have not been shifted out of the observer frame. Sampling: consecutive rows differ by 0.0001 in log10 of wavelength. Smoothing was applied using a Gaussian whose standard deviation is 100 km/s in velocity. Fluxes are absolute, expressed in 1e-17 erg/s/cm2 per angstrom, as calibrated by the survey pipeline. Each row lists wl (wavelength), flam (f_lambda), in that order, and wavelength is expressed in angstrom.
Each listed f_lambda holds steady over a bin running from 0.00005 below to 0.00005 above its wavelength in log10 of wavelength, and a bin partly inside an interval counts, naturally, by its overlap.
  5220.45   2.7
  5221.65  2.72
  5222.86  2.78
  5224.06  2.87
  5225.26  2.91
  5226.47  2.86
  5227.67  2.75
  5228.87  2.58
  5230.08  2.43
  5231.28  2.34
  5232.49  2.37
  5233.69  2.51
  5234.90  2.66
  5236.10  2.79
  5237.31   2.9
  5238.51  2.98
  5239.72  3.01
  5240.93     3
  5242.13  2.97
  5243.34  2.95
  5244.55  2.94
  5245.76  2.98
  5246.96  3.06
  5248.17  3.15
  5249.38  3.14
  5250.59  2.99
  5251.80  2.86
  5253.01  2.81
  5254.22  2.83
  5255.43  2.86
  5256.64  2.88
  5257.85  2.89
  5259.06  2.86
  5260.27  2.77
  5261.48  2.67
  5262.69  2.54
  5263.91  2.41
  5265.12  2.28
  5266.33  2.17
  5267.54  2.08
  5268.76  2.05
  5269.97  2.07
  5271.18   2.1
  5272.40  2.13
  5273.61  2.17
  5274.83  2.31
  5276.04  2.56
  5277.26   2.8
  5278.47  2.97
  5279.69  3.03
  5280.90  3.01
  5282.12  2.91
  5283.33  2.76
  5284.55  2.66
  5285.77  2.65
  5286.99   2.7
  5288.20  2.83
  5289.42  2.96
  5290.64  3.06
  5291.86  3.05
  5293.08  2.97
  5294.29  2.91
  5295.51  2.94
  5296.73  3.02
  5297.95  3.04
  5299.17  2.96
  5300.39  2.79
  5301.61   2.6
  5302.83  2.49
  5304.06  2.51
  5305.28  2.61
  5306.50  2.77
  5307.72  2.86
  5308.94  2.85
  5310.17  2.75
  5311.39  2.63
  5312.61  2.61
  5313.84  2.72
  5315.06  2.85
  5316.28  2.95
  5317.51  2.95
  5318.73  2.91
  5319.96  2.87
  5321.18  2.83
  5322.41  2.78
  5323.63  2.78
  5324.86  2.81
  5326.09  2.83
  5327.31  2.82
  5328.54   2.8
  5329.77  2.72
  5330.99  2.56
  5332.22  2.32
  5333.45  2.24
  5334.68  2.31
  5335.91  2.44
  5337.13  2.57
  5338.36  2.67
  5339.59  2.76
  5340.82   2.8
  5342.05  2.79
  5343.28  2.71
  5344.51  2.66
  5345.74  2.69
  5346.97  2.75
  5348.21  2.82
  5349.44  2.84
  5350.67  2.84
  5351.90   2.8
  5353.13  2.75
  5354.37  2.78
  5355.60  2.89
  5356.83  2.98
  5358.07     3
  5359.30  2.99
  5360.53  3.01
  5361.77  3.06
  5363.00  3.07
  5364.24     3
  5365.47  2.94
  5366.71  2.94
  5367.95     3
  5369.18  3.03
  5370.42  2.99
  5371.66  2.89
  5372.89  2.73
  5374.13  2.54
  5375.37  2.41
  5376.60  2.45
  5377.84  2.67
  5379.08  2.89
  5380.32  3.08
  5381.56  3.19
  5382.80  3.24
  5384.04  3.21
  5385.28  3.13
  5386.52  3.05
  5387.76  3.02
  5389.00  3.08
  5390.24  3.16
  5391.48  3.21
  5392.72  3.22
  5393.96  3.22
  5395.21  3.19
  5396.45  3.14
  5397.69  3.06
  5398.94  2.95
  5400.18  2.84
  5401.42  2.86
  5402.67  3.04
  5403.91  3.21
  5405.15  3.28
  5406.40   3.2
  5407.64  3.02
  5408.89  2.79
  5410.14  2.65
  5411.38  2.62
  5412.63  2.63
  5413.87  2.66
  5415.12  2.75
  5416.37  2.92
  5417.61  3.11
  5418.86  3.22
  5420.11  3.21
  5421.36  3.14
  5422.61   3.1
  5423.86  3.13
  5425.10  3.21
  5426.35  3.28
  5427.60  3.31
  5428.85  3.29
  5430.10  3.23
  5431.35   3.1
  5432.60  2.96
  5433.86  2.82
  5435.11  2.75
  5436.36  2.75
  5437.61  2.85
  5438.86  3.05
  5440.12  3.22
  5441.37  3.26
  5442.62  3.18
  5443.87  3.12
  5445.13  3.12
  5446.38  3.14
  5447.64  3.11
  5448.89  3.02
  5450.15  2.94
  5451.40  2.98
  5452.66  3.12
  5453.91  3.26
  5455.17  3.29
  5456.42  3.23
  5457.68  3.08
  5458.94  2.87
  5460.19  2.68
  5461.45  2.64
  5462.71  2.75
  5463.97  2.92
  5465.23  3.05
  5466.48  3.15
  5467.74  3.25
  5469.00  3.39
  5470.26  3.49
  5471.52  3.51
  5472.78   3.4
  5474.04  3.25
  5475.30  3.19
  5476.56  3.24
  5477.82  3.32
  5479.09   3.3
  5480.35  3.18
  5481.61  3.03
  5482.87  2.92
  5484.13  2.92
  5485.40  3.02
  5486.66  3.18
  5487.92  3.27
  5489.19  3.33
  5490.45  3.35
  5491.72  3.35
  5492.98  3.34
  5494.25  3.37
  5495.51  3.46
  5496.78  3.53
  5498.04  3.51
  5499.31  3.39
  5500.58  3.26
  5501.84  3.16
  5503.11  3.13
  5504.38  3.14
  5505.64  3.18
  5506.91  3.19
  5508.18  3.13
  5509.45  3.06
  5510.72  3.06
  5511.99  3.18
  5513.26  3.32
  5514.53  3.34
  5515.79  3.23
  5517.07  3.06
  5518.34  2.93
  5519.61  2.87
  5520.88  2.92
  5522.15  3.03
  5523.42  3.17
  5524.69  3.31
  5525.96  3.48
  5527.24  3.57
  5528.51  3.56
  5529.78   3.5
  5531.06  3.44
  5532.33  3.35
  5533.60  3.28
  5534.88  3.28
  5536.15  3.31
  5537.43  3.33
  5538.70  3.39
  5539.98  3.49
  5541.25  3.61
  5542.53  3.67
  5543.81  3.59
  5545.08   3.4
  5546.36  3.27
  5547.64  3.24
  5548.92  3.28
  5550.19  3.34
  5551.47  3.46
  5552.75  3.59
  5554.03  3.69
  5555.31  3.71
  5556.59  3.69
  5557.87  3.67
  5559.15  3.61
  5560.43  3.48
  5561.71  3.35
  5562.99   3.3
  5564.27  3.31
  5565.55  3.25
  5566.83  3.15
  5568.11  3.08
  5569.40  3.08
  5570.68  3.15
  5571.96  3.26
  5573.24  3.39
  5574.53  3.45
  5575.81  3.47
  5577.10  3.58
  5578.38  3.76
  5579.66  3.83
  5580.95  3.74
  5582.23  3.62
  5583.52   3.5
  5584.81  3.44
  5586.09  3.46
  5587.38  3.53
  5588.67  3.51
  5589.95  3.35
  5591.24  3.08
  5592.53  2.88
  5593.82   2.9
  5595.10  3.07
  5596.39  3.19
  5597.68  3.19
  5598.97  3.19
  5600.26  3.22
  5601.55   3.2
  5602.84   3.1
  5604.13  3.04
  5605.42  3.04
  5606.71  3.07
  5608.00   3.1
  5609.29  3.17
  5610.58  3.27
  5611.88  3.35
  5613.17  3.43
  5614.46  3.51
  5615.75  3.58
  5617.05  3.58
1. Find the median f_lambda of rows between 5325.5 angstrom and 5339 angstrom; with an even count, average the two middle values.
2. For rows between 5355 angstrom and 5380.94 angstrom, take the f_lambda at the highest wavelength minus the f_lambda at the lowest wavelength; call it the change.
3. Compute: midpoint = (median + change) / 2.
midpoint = 1.38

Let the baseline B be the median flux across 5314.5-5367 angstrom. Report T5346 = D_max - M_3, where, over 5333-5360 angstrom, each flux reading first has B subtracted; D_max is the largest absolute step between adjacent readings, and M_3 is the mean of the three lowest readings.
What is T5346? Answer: 0.61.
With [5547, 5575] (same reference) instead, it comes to -0.16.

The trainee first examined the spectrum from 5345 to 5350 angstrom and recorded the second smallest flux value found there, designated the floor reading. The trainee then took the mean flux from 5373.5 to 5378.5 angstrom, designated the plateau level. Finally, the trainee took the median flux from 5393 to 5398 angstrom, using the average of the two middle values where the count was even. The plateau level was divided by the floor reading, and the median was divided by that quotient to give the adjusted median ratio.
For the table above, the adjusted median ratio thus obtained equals 3.5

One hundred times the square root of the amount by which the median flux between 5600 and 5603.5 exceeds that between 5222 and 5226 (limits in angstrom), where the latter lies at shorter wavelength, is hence 57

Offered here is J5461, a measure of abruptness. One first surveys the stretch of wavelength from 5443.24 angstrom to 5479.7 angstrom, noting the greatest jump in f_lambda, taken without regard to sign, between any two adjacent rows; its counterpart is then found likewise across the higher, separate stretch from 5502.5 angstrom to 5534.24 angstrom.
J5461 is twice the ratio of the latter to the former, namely 1.6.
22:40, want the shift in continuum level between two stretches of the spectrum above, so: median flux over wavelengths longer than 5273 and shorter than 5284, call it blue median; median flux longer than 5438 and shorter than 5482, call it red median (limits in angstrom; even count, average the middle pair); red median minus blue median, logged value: 0.35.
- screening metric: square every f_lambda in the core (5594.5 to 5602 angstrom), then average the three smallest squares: 10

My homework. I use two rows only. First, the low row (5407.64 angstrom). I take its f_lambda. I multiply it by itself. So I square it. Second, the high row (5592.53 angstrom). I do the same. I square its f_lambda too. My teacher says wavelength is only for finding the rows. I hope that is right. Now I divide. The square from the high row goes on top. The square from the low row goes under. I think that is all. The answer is 0.91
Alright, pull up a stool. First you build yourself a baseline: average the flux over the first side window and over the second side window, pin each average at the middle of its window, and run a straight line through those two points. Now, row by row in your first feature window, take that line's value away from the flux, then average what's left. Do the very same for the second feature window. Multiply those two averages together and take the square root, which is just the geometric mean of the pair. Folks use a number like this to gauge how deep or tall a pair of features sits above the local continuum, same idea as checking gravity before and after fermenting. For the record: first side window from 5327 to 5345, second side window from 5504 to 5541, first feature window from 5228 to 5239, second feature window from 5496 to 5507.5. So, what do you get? 0.19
